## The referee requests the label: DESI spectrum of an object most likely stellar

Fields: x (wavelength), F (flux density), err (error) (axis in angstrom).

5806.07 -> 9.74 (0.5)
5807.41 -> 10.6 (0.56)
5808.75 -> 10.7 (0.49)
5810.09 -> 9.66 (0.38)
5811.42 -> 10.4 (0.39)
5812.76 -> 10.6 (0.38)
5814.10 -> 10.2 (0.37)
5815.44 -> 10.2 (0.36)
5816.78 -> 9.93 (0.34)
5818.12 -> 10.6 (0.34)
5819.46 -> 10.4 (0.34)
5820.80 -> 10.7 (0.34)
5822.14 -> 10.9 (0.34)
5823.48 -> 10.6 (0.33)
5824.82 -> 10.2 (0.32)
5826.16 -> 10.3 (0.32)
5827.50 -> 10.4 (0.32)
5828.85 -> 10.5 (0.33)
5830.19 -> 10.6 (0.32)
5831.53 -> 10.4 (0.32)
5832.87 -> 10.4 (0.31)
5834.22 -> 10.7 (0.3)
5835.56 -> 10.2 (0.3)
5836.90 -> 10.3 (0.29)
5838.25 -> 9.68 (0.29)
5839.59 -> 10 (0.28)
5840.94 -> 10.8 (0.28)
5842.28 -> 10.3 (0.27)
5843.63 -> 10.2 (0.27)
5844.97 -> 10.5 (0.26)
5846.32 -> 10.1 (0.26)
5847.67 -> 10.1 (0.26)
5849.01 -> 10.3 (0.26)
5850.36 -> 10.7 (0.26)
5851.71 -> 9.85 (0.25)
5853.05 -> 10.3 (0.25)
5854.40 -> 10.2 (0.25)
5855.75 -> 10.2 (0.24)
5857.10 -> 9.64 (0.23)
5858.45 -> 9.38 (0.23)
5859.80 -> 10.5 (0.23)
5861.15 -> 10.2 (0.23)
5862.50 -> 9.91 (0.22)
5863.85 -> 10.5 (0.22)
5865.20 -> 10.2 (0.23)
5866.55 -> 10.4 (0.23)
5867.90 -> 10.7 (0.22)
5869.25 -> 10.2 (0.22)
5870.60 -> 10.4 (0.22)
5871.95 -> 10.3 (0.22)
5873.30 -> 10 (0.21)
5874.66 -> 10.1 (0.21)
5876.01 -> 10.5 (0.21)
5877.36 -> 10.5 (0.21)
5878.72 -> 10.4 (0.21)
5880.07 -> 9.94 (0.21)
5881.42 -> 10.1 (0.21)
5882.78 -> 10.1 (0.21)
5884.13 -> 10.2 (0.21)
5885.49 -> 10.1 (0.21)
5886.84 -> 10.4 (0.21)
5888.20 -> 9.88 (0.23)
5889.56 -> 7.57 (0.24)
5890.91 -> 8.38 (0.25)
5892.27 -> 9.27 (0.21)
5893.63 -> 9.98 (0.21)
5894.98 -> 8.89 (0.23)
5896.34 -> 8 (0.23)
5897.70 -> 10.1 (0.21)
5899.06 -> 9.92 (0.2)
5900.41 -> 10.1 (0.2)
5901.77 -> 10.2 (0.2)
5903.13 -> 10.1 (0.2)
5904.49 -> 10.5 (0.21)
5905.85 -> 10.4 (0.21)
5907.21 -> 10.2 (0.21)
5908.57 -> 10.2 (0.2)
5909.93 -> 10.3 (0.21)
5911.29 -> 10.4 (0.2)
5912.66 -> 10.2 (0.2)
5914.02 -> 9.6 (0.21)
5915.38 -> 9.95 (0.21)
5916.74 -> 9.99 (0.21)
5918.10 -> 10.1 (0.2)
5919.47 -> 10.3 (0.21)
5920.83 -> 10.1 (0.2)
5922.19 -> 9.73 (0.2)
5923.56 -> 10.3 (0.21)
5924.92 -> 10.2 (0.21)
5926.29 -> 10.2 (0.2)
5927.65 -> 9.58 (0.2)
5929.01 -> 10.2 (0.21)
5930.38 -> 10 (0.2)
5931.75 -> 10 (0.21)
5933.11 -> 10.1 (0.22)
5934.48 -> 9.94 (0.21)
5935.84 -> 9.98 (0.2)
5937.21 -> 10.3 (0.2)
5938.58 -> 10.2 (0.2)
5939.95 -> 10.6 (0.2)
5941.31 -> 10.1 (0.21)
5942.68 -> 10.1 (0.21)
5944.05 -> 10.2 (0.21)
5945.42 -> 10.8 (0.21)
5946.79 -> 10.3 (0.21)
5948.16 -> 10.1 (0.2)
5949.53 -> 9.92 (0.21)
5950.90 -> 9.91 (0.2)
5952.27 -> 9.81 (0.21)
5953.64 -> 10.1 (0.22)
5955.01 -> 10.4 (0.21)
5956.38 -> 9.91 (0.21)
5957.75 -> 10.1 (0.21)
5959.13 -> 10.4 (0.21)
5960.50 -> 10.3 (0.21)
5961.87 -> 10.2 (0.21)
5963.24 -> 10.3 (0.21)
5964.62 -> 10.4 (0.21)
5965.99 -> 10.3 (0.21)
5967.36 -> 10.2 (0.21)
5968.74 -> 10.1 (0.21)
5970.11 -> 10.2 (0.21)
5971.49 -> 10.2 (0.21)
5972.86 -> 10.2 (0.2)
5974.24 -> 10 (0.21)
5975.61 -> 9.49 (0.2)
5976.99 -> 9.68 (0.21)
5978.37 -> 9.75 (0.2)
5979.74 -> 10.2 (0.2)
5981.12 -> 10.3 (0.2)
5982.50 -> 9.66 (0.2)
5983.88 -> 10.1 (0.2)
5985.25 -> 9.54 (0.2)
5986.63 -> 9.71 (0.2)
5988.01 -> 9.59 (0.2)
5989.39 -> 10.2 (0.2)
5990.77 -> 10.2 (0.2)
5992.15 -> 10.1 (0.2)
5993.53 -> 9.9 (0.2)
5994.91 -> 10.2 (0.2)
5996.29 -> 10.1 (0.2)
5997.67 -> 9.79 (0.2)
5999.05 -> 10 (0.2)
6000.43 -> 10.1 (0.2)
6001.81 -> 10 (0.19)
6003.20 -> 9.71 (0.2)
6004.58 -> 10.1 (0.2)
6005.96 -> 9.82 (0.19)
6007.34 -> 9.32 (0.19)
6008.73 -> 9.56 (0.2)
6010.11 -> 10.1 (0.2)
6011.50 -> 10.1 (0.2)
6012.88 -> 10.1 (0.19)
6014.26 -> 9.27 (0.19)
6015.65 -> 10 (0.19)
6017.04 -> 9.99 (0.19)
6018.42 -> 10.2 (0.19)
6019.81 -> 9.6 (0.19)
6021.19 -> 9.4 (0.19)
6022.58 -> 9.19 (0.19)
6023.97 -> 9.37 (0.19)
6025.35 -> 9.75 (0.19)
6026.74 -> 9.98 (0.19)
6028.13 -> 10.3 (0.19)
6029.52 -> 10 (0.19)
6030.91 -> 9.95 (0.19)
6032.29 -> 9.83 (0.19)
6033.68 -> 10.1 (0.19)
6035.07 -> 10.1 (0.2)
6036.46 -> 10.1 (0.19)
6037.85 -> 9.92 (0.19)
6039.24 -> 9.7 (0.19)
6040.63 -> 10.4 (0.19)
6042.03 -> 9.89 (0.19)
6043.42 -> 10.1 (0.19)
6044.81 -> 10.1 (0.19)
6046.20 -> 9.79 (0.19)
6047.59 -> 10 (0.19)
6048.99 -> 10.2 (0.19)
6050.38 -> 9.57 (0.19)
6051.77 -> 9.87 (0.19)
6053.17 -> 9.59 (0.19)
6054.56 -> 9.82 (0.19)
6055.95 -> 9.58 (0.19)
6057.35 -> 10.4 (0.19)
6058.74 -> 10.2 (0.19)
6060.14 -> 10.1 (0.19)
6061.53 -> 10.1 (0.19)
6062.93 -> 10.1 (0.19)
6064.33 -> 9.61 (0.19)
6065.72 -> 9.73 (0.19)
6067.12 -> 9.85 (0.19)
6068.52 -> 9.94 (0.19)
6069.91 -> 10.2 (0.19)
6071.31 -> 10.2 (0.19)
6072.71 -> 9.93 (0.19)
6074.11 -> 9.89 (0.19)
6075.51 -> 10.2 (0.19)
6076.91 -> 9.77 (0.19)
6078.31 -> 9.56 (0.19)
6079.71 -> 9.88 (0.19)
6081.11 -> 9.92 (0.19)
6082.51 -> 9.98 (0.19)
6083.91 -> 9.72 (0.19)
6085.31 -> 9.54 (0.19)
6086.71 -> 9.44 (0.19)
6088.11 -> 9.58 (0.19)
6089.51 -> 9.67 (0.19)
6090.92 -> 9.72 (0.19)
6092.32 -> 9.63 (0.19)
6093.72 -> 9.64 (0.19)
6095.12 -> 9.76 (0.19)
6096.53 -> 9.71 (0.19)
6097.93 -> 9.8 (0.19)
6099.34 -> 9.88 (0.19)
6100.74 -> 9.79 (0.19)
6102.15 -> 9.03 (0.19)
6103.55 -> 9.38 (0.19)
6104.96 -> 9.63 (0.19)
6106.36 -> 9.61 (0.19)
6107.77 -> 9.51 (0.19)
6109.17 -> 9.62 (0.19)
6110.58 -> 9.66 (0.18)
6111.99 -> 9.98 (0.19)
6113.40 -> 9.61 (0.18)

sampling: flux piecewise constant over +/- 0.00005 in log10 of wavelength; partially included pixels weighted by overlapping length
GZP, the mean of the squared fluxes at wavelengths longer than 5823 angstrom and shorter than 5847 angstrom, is 107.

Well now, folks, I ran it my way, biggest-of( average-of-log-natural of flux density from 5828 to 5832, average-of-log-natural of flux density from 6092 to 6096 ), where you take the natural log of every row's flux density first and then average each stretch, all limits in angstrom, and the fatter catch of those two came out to 2.35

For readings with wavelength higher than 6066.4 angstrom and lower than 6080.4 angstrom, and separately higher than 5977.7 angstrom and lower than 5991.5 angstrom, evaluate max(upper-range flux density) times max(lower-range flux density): 105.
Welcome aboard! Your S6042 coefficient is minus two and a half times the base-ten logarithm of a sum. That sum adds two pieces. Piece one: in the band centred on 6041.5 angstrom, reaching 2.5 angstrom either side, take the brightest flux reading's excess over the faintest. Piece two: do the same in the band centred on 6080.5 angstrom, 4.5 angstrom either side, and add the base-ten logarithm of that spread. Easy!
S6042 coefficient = 1.23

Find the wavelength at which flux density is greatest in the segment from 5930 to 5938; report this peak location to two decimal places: 5937.21 angstrom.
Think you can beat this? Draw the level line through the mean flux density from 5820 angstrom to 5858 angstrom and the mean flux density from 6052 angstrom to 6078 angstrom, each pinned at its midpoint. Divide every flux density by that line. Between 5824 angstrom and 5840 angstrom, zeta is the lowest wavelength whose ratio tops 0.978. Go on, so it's 5824.82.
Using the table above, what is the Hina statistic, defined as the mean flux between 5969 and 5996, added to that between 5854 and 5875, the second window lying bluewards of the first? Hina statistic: 20.14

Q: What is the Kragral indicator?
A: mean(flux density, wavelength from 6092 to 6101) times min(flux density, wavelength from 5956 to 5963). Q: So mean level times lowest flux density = 97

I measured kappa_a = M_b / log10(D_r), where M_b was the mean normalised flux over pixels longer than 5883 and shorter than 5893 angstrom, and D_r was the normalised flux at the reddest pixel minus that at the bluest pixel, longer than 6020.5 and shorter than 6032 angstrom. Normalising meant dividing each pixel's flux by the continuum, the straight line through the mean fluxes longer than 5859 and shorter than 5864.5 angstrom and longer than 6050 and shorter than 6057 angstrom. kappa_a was -0.75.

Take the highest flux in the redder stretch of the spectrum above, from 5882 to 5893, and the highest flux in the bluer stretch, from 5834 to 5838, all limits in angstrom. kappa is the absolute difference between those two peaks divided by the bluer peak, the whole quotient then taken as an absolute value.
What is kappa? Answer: 0.028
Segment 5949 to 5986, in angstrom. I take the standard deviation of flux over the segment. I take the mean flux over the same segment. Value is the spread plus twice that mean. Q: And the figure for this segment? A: 20.4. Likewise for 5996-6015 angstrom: 20.0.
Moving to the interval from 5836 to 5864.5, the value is 20.7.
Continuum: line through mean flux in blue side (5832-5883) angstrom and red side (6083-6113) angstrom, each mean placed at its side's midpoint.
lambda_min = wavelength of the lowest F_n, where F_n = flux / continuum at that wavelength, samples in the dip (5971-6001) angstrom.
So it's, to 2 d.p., 5975.61 angstrom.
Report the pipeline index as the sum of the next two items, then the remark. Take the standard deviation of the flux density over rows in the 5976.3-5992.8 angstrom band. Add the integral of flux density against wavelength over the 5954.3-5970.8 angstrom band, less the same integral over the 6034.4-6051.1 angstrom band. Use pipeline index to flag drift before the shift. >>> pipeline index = 2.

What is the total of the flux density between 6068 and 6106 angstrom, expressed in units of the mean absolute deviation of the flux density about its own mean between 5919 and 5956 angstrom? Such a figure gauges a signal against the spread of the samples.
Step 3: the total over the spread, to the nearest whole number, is 1447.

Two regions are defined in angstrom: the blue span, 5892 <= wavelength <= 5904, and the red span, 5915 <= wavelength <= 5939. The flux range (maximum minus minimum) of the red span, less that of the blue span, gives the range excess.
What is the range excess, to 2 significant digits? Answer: -1.5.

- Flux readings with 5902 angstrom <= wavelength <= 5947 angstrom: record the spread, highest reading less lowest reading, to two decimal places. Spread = 1.22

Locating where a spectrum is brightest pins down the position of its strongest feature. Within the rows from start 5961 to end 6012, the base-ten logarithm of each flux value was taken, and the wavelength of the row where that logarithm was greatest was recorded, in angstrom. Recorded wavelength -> 5964.62 angstrom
